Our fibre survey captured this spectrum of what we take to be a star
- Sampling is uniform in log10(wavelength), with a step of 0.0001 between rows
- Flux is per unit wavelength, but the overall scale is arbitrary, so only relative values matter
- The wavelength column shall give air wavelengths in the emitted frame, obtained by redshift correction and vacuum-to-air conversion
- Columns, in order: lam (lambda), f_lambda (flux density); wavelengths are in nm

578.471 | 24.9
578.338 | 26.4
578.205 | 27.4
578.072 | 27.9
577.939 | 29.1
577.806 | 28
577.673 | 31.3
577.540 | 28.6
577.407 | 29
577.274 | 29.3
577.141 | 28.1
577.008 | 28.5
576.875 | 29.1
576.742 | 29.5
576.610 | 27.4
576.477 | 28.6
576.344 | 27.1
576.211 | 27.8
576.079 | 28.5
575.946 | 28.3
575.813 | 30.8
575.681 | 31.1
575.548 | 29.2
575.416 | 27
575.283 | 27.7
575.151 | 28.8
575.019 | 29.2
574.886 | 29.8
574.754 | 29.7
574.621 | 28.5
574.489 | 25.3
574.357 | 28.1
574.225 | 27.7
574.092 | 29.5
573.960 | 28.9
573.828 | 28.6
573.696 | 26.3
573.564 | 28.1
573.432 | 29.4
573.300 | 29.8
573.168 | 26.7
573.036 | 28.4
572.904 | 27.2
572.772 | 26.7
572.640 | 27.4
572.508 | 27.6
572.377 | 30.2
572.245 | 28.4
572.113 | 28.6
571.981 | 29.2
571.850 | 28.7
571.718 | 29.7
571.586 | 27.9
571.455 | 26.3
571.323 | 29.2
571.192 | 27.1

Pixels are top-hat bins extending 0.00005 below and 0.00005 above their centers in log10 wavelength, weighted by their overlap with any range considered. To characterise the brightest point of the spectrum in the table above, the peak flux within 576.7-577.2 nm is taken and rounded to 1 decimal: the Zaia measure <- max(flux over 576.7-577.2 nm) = 29.5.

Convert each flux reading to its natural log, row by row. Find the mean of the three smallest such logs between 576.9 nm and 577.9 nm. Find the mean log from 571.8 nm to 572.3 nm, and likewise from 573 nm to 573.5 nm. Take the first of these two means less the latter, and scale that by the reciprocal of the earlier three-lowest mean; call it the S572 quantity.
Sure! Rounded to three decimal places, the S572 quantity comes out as 0.002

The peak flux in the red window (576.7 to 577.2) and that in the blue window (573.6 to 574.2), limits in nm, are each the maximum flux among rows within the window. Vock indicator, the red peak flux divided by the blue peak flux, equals 1.00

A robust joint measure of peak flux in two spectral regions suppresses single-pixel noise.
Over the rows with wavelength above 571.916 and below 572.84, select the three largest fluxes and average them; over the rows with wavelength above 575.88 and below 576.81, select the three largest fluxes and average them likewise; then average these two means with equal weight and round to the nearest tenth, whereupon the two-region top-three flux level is 29.1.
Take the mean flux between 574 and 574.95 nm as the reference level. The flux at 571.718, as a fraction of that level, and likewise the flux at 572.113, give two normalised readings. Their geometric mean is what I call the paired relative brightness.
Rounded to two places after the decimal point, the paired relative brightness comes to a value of 1.03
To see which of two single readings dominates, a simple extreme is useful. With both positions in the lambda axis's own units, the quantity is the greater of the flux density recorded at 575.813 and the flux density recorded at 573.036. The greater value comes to 30.8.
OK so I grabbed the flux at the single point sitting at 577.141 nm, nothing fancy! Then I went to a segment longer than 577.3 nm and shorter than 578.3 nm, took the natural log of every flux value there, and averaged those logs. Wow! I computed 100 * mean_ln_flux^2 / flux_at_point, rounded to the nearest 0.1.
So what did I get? 40.1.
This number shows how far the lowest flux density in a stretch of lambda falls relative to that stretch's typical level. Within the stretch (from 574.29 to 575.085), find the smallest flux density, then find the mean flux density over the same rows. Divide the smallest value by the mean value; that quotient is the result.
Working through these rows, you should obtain 0.890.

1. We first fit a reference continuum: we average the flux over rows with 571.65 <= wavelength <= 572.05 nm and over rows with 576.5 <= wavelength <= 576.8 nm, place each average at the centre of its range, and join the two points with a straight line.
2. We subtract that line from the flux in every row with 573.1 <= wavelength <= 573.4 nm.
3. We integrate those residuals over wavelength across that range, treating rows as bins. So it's -0.2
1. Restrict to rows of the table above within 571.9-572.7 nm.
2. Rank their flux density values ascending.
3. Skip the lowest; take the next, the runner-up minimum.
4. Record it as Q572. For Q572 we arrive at 27.6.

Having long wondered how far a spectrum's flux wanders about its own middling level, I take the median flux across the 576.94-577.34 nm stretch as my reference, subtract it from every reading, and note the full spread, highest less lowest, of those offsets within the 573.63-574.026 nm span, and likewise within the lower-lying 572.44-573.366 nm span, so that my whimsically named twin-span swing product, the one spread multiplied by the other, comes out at 8.1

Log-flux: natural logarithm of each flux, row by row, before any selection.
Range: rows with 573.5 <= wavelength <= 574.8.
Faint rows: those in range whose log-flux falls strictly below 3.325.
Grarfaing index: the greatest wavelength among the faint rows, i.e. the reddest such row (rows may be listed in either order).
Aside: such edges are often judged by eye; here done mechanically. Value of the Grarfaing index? 574.489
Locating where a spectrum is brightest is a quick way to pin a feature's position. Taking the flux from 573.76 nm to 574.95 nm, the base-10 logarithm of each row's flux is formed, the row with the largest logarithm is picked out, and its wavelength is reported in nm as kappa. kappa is 574.886 nm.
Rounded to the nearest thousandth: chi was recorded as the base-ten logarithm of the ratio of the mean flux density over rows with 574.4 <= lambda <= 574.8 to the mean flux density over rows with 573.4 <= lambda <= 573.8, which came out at -0.002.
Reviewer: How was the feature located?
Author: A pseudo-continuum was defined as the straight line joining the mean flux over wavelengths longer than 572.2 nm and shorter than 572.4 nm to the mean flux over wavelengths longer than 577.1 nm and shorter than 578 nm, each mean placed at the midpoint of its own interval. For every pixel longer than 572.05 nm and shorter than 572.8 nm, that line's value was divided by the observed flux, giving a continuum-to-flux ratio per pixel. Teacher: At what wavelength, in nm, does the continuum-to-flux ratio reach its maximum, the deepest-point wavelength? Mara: 572.772 nm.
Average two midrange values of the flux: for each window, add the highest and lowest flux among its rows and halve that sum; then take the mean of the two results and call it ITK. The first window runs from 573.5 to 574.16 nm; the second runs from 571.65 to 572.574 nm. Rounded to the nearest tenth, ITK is 28.4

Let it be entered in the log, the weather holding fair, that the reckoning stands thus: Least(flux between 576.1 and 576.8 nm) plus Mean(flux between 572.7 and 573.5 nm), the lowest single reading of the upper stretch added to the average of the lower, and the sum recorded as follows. 55.1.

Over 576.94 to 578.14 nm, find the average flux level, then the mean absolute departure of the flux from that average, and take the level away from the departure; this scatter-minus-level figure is -28.1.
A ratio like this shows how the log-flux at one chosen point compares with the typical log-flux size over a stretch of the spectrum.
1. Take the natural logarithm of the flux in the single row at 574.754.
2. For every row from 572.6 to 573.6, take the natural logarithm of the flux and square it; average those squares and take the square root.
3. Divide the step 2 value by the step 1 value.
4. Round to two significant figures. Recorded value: 0.98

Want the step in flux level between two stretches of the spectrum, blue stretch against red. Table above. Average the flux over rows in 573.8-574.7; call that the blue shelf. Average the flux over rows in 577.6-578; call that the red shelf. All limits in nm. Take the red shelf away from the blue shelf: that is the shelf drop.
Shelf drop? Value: -1.4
